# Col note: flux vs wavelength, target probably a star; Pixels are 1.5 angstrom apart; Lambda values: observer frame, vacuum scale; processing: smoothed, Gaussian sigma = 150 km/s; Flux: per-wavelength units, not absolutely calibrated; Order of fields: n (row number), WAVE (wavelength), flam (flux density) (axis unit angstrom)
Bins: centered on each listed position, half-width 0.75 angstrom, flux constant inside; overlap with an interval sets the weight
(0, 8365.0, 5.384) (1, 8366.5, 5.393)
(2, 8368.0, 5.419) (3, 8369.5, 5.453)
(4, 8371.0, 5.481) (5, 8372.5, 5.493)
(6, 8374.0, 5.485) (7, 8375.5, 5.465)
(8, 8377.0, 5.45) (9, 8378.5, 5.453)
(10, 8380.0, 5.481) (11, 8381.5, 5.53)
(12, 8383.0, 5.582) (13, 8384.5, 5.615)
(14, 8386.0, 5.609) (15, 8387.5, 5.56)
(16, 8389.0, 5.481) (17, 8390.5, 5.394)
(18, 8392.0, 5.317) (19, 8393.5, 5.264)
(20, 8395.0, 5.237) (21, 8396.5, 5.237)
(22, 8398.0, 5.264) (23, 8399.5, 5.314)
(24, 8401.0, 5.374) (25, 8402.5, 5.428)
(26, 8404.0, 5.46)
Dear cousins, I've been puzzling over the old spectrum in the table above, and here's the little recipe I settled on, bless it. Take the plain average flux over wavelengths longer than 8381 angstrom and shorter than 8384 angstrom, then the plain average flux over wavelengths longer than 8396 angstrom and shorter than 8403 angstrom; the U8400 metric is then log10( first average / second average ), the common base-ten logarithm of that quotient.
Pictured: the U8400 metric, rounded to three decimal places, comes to 0.019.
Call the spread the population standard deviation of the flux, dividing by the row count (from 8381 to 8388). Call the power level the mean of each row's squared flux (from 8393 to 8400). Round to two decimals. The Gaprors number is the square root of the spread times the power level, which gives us 0.93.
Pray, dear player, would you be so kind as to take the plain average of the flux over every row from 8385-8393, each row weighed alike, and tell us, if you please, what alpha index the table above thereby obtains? 5.47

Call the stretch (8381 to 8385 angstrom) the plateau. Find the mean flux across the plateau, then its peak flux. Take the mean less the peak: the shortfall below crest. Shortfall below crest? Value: -0.039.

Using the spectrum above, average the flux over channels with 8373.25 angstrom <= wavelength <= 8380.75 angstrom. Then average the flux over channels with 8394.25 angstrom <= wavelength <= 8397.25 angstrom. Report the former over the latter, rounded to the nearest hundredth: 1.04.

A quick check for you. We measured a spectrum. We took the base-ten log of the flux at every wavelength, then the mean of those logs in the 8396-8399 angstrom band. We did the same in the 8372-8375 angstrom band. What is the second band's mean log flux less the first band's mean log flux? 0.019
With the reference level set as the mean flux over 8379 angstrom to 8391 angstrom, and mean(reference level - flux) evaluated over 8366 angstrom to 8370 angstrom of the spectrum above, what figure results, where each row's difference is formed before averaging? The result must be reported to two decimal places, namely 0.11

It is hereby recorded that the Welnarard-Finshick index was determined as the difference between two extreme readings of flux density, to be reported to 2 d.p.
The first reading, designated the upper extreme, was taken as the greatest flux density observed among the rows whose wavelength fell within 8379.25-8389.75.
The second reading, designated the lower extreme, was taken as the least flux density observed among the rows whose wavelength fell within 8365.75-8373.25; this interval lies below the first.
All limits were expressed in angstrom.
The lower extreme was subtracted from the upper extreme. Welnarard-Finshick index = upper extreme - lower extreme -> 0.22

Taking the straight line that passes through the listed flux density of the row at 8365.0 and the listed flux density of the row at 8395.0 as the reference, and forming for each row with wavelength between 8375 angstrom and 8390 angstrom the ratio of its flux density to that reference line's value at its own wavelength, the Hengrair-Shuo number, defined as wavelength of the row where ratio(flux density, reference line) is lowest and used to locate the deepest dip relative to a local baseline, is 8377.0 angstrom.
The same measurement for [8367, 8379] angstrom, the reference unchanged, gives 8368.0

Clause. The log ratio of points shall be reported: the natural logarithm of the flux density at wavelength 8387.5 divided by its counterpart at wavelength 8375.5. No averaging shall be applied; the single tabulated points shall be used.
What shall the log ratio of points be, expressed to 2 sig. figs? 0.017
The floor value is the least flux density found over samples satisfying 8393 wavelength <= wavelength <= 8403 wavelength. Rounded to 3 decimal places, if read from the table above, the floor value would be 5.237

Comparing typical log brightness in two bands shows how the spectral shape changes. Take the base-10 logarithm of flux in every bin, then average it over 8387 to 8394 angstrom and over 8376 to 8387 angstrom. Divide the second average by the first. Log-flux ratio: 1.01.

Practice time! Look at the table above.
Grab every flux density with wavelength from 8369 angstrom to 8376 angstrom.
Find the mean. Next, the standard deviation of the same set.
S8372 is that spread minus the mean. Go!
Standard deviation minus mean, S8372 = -5.46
